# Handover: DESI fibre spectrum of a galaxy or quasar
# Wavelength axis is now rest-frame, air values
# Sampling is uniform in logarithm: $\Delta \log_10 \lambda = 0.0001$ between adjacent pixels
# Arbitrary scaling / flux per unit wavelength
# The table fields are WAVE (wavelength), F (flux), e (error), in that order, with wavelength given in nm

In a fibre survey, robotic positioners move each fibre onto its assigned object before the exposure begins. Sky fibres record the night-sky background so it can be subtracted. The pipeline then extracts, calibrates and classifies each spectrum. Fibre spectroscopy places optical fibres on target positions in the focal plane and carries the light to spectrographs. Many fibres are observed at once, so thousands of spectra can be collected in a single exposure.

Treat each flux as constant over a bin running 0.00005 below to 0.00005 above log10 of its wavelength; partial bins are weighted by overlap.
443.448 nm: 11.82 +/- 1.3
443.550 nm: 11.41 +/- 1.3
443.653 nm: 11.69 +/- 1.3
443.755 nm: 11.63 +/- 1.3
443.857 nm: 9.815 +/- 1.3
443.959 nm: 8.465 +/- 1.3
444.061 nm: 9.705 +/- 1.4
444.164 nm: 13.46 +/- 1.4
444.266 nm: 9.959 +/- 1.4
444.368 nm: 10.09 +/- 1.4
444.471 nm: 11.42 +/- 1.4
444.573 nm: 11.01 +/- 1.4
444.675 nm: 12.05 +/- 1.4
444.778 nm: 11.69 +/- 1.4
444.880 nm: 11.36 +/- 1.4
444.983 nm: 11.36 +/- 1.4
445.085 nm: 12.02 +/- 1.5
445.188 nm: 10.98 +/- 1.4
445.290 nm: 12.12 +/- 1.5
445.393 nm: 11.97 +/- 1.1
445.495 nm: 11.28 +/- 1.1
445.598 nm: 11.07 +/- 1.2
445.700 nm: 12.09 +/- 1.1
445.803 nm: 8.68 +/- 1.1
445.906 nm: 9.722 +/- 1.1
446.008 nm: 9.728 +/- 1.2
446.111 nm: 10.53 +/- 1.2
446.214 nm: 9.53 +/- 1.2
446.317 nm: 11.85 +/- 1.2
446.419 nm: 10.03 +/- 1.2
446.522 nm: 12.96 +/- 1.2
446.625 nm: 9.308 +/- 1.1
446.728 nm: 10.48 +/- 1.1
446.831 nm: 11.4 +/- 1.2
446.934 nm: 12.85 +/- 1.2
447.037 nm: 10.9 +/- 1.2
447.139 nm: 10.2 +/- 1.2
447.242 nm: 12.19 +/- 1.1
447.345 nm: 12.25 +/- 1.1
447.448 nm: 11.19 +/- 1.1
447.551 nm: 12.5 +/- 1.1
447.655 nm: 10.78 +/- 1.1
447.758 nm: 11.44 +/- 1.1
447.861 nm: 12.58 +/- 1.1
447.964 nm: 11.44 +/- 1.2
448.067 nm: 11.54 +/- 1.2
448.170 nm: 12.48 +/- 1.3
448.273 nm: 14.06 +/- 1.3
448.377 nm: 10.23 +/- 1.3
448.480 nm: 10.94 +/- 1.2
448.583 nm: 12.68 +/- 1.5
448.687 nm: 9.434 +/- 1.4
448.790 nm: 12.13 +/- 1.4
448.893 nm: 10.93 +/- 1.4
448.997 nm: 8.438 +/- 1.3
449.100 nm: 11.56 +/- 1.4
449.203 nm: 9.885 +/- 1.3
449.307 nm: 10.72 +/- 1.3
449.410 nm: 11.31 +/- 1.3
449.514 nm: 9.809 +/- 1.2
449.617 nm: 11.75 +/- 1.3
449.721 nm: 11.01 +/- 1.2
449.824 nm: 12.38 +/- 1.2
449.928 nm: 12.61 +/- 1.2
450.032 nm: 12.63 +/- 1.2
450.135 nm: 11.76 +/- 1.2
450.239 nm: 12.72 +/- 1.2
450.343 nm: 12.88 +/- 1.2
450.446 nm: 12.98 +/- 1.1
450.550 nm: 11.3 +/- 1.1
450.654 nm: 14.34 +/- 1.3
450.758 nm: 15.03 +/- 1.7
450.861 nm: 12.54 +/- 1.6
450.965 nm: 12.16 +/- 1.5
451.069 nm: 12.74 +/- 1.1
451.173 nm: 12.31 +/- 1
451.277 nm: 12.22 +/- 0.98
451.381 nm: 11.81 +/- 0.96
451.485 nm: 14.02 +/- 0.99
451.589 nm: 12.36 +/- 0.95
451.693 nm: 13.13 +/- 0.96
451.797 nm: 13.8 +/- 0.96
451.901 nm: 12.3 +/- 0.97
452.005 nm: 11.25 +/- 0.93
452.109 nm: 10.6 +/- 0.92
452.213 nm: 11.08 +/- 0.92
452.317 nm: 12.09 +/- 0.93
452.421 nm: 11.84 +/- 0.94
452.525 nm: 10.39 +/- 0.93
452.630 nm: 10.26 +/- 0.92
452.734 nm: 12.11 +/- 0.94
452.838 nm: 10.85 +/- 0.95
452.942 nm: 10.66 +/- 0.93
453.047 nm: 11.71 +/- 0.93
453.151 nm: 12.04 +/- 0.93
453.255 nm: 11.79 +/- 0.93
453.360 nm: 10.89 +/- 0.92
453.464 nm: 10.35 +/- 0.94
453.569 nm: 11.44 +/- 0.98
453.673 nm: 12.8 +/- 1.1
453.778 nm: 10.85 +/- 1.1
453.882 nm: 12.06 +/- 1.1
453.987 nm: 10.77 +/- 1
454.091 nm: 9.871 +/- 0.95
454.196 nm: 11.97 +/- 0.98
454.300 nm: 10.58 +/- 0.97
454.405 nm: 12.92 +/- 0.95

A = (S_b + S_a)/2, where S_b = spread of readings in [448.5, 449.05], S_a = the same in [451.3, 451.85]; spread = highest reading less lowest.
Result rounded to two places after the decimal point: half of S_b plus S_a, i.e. 3.23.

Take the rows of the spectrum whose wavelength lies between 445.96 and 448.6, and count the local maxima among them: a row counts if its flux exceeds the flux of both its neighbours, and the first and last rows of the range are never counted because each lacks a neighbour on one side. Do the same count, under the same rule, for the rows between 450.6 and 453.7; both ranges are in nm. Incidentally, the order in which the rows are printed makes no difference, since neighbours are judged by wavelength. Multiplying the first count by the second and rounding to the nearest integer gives 56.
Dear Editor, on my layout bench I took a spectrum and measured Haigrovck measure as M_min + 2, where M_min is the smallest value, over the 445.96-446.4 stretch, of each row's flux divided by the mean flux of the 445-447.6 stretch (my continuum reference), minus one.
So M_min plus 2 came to 1.86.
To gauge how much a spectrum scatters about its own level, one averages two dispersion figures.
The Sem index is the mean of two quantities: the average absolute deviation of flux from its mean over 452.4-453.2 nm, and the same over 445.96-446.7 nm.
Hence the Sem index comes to 0.87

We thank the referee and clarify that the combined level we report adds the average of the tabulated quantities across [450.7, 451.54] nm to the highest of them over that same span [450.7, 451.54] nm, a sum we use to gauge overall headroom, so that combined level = 27.9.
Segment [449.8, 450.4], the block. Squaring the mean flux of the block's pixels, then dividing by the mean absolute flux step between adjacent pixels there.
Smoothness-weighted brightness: 349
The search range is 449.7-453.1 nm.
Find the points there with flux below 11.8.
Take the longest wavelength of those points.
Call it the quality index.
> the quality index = 453.047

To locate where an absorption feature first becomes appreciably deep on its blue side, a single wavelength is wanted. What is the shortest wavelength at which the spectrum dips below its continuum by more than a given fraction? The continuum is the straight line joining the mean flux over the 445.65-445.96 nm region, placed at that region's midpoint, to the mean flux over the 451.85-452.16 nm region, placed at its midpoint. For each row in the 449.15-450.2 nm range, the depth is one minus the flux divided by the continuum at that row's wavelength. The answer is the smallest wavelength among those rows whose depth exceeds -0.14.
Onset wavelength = 449.203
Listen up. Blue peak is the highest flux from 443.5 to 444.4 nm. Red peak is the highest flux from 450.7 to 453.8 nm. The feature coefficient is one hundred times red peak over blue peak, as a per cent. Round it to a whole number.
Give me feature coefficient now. 112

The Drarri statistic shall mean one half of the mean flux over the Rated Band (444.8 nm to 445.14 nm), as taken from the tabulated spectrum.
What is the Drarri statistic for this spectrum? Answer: 5.79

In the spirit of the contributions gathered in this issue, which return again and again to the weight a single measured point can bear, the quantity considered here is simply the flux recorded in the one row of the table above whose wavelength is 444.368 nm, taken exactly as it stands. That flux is 10.09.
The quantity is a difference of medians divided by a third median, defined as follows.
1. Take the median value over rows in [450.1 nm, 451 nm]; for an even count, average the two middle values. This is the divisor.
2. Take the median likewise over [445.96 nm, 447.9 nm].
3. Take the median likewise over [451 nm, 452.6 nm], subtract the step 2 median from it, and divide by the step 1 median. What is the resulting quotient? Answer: 0.081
